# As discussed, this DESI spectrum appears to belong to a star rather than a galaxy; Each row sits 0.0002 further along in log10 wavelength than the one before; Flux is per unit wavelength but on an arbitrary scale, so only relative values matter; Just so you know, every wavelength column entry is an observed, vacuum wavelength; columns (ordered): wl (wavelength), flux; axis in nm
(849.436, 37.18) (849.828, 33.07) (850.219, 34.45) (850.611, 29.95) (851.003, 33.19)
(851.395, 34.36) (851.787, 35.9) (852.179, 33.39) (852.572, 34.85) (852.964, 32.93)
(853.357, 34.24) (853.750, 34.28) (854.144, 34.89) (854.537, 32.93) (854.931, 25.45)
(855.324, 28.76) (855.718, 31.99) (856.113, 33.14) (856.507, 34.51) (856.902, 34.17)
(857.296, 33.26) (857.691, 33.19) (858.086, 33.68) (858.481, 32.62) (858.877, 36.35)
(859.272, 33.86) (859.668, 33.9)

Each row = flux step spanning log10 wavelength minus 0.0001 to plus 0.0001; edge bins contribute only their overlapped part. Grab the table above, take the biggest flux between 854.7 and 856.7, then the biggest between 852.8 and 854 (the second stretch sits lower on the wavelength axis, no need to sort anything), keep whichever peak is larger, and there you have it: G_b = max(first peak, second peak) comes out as 34.5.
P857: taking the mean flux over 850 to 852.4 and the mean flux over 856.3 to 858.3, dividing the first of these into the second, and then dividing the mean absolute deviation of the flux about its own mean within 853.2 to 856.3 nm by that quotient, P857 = 2.41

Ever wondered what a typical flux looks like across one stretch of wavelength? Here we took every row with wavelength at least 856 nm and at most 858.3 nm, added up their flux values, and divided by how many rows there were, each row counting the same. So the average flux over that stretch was 33.7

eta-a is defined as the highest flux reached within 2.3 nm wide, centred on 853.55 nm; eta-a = 34.89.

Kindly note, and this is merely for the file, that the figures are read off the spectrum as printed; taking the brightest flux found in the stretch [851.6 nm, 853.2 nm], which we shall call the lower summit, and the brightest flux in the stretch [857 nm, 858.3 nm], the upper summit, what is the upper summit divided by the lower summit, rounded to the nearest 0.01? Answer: 0.94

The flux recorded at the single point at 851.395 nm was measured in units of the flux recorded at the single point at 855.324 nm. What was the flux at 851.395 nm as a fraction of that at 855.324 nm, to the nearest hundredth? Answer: 1.19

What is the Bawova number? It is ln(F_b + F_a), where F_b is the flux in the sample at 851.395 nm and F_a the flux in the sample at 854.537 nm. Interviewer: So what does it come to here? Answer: 4.21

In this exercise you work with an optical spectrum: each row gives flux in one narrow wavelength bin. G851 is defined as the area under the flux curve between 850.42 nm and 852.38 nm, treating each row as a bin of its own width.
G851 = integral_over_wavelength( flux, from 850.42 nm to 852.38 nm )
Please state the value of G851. 65.4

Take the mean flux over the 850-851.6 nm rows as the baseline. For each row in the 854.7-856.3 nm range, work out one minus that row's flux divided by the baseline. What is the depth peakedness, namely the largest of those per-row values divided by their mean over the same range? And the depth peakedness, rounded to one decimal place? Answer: 2.4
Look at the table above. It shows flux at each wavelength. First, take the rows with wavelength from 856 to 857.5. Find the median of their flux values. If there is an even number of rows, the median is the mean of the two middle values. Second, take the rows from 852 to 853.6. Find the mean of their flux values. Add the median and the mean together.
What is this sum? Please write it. 67.6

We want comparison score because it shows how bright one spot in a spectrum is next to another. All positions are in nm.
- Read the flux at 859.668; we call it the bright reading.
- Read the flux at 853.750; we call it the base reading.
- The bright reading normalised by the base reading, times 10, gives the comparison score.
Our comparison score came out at 9.9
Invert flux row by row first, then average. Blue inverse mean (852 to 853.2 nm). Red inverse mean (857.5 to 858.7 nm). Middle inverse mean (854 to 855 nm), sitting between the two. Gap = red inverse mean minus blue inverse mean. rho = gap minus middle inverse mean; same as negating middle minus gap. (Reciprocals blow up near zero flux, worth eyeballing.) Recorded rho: -0.032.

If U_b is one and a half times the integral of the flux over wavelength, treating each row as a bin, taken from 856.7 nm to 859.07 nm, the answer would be 120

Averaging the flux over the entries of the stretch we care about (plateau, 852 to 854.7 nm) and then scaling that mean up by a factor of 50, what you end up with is 1697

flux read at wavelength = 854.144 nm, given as 34.89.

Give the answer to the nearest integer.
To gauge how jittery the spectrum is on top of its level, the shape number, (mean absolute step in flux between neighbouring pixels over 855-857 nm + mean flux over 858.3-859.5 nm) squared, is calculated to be 1282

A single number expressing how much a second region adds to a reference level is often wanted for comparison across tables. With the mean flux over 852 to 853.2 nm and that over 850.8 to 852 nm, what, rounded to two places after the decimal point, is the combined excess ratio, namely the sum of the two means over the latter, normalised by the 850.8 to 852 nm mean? 1.98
